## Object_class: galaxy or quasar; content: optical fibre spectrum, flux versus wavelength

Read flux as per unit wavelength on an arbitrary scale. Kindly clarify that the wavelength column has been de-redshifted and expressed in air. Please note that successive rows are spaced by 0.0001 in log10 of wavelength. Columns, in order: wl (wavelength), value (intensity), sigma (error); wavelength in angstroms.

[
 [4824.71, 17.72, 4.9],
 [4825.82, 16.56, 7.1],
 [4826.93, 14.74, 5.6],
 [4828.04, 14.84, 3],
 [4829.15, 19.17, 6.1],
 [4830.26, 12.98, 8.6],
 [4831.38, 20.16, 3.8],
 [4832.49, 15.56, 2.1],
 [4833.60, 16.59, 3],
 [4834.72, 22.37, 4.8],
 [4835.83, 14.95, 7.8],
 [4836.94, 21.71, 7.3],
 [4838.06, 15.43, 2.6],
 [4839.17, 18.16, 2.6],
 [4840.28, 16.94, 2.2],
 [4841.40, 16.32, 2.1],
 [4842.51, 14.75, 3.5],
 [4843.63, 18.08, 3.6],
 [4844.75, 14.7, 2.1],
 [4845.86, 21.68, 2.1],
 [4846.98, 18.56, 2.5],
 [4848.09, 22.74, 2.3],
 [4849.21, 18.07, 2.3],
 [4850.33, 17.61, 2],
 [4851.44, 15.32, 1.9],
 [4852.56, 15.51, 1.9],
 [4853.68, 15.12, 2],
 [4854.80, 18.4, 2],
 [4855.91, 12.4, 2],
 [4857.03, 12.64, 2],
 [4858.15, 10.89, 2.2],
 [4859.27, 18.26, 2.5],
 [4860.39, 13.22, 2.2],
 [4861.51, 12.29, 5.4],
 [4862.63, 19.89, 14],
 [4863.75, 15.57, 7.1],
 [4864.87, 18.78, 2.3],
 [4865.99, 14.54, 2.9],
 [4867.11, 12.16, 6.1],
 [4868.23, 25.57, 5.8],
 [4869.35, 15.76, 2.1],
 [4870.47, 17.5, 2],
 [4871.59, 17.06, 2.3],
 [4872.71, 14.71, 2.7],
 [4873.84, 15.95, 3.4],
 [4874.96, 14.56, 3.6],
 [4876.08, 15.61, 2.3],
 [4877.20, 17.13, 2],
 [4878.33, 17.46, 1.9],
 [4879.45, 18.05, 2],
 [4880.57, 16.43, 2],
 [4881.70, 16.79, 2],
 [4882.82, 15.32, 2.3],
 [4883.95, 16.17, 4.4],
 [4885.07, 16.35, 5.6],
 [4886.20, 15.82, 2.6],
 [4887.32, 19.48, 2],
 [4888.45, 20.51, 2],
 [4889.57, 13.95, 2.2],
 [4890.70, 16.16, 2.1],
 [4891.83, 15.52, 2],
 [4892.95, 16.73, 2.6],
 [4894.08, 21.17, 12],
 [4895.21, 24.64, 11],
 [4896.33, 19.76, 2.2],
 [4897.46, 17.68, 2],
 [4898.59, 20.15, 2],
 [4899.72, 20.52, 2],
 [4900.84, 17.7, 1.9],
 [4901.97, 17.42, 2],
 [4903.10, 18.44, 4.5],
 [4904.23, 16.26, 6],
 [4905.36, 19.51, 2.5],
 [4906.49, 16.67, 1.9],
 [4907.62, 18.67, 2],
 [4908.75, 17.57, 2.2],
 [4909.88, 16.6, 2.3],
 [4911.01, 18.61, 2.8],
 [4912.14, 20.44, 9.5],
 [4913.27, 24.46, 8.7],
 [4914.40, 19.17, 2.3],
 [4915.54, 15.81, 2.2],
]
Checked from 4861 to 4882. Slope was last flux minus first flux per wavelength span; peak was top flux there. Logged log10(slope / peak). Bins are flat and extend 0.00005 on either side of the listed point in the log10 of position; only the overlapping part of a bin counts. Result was -2.1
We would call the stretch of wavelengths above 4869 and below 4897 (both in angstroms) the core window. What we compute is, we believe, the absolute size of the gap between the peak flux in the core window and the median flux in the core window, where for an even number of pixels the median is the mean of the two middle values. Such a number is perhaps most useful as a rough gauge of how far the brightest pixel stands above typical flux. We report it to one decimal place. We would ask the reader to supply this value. 8.2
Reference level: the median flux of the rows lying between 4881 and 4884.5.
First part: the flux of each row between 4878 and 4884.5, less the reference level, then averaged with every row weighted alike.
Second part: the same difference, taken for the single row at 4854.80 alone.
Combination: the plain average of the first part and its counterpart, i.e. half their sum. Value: 1.4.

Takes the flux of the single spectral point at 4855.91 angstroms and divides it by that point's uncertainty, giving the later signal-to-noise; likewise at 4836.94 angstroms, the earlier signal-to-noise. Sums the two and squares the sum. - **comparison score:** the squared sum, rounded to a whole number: 84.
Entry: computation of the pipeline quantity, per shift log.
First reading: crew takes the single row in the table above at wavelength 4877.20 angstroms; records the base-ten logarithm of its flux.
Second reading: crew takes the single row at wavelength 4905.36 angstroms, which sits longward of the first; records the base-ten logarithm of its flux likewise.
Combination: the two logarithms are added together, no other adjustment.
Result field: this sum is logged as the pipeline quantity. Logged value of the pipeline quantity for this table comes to 2.52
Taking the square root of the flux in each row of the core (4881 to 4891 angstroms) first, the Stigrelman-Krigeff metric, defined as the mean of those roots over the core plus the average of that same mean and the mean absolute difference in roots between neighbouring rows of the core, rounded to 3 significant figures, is 6.25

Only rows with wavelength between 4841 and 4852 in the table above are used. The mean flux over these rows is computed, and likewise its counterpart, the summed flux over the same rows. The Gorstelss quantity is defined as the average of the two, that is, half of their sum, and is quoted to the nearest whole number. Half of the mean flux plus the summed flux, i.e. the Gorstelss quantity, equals 98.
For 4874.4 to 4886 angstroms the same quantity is 90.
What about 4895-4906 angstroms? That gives 106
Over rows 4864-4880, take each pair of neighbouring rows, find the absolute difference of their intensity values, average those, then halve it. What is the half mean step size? 1.56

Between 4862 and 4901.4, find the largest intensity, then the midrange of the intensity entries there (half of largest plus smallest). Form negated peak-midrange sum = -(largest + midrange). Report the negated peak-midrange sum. -44.4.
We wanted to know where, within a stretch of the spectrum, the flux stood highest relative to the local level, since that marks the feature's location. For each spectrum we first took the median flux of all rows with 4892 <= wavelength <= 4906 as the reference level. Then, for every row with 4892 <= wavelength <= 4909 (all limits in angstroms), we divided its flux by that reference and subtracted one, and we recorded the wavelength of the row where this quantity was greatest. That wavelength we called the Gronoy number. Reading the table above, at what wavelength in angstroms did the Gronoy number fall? 4895.21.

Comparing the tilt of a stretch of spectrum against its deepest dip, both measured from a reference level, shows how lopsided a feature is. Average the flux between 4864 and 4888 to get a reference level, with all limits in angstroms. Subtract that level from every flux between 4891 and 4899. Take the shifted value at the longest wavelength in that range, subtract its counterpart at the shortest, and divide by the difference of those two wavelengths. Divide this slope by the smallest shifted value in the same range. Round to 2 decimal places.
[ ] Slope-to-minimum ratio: -0.57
